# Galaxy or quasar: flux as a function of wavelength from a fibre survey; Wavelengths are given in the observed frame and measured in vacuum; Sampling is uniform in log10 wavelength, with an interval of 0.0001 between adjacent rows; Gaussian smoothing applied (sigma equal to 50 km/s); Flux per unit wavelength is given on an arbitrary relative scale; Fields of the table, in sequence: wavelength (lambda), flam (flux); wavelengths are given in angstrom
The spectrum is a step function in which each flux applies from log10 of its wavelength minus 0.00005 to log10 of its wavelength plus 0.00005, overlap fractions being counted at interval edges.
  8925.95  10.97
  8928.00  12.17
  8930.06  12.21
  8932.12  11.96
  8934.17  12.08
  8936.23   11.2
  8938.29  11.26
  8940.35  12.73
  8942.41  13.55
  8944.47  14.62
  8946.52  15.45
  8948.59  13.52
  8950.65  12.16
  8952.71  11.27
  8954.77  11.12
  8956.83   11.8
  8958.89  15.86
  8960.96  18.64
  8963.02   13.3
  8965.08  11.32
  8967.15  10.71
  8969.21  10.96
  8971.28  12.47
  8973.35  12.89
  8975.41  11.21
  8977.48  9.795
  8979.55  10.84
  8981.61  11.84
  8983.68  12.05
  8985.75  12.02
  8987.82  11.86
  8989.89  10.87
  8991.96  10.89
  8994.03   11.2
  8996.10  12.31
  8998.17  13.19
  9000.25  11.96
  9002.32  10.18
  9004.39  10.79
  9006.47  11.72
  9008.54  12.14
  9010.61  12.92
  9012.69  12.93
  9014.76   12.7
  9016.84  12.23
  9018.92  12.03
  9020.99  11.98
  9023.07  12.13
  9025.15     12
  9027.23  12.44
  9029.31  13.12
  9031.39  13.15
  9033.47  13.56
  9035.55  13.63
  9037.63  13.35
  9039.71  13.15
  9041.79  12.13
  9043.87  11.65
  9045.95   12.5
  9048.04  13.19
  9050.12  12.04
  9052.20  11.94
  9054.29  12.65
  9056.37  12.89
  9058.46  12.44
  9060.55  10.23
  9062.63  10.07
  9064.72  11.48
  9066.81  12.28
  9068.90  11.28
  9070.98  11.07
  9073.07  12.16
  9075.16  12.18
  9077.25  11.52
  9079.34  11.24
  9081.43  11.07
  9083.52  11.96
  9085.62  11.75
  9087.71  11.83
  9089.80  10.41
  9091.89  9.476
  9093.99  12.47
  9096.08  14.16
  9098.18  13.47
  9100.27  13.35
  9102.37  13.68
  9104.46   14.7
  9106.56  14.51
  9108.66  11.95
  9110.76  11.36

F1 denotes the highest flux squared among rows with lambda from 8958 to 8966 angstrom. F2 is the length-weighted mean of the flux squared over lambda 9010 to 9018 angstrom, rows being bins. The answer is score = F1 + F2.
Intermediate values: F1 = 347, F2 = 161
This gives 508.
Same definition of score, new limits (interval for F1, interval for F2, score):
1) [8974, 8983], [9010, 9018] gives 301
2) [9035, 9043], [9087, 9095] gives 308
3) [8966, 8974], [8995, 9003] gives 311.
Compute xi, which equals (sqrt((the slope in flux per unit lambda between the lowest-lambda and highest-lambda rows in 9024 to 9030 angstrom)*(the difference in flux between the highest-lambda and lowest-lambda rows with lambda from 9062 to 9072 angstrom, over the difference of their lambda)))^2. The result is 0.032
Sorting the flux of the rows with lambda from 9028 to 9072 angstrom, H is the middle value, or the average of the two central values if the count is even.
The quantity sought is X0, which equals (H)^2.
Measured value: 155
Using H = 12.4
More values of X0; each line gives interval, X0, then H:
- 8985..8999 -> 141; 11.9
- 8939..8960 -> 172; 13.1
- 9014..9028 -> 147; 12.1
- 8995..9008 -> 140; 11.8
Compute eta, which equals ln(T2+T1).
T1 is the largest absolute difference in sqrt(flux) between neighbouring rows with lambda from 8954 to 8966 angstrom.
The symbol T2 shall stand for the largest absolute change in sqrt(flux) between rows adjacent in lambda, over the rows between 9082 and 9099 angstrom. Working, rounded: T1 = 0.67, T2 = 0.45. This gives 0.12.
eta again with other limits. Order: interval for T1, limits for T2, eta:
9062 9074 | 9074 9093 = -0.85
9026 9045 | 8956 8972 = -0.21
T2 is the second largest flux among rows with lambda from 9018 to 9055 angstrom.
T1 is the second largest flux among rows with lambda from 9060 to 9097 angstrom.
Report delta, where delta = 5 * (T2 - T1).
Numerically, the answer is 5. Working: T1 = 12.47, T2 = 13.56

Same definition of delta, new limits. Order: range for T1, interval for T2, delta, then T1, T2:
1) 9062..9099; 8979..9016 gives -3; 13.47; 12.93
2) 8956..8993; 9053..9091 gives -16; 15.86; 12.65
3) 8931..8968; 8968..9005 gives -15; 15.86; 12.89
